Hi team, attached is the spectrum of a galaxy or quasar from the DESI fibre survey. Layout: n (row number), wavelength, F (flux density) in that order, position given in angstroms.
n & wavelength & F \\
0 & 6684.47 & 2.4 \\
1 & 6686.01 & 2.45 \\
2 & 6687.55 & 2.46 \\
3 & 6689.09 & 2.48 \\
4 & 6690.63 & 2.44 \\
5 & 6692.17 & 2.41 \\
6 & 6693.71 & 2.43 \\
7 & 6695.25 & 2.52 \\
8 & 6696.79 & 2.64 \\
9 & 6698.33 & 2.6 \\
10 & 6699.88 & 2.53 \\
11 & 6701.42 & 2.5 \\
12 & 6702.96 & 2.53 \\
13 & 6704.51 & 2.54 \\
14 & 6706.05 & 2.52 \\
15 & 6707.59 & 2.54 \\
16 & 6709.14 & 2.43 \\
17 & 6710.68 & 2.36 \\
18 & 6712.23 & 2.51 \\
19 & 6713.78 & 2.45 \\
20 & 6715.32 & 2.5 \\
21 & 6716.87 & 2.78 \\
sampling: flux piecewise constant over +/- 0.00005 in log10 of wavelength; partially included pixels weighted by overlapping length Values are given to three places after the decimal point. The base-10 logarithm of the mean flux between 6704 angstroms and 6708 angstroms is 0.404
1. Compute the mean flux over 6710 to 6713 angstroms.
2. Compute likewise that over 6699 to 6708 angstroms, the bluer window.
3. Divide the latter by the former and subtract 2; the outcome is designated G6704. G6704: -0.96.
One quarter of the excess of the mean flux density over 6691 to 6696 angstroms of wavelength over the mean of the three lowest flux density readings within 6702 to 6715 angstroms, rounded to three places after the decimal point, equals 0.010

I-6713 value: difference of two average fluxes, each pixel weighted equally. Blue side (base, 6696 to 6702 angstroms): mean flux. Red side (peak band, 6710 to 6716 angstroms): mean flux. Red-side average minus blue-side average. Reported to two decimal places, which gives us -0.11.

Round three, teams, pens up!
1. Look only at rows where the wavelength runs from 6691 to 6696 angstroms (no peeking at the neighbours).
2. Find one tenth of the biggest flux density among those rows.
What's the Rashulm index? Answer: 0.252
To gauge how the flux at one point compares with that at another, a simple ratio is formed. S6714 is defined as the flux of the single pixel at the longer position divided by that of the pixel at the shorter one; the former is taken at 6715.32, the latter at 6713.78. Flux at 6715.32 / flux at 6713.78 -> 1.02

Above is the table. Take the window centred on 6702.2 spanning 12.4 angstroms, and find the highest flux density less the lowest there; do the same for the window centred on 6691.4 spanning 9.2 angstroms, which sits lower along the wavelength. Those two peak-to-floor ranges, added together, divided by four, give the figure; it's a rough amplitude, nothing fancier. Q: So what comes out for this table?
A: 0.06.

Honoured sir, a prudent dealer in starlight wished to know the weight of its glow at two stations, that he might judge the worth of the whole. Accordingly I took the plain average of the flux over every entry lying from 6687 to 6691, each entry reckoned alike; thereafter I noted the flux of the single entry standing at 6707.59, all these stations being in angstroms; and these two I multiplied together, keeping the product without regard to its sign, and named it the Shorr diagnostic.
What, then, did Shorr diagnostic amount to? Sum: 6.25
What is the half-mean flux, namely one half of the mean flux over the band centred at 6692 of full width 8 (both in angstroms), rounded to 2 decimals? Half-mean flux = 1.23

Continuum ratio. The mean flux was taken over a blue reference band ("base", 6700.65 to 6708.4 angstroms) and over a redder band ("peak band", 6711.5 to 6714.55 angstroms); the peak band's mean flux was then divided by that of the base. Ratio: 0.98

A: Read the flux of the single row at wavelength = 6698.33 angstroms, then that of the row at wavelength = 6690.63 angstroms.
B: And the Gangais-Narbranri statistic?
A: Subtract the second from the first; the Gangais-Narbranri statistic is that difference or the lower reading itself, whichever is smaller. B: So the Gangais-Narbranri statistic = 0.16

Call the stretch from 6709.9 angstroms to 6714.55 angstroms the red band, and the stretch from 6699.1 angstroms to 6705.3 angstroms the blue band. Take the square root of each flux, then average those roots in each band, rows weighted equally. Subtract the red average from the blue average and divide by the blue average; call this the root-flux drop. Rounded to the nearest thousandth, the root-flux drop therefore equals 0.017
